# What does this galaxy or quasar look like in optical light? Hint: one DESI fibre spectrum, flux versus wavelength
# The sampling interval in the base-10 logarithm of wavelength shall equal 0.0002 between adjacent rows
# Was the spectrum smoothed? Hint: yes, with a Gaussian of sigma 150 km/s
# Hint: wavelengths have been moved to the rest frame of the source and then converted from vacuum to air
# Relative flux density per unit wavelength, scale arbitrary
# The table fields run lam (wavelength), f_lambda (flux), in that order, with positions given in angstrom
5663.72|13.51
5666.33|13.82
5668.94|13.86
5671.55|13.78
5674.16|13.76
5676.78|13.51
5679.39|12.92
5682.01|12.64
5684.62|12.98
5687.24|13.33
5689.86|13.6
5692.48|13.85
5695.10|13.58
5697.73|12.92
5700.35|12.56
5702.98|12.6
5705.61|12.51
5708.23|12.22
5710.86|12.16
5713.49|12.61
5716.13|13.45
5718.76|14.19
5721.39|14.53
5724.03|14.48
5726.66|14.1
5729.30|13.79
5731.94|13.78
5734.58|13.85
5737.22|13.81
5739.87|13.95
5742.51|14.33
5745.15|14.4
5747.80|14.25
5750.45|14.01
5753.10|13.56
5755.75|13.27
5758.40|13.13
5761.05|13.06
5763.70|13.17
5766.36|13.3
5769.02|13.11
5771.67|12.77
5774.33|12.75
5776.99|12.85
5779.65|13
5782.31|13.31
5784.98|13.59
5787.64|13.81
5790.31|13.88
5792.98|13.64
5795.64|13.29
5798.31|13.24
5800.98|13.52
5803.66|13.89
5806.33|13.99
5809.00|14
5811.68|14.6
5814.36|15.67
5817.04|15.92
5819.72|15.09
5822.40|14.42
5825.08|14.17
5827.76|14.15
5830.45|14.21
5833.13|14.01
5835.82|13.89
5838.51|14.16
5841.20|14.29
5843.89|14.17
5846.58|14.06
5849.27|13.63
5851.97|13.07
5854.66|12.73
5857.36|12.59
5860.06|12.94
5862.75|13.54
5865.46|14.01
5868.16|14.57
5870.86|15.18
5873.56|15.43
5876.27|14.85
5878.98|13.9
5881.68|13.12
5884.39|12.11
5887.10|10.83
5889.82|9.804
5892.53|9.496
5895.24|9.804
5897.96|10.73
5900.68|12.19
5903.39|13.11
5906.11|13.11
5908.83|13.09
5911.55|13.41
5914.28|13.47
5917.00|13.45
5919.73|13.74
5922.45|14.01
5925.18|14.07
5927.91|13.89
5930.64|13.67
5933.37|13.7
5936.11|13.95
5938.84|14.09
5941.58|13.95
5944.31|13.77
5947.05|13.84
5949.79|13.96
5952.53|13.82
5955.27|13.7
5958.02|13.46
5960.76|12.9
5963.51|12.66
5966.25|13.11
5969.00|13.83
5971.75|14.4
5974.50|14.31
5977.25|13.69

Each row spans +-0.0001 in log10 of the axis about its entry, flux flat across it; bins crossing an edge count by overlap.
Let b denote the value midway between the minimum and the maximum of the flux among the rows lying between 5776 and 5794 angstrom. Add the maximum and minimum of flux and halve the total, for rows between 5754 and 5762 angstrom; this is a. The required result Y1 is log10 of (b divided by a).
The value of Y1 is 0.01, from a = 13.2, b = 13.4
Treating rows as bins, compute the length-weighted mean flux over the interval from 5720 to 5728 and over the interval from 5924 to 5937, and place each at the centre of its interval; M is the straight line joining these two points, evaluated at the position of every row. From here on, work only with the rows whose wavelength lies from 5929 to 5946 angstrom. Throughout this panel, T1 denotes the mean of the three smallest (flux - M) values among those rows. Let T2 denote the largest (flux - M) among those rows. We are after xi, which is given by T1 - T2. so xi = -0.38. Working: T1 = -0.1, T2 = 0.3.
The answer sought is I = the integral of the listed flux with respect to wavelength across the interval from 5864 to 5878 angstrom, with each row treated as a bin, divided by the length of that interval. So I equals 14.77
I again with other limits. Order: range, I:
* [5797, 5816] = 14.15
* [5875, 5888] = 13.03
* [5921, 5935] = 13.87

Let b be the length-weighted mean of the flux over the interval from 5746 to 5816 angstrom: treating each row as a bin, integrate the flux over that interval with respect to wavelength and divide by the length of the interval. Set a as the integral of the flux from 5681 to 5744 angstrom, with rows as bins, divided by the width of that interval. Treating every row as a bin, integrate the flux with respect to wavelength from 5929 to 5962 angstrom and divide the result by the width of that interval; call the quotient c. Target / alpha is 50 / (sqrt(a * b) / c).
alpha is 50.9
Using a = 13.4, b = 13.6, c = 13.7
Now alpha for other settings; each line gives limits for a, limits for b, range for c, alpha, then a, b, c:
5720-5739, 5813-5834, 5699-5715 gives 43.3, 14.0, 14.7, 12.5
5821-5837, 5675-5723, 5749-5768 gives 49.0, 14.2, 13.1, 13.4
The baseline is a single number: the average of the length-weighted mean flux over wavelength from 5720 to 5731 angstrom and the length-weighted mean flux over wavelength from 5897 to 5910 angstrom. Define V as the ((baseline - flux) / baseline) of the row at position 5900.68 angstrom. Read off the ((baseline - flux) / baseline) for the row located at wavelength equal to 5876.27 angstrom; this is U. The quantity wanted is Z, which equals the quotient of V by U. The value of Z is -0.8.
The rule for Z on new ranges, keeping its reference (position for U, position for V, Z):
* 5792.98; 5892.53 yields -13.5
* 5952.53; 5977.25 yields 0.7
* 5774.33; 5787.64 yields -0.8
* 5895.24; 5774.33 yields 0.2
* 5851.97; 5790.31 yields -1.9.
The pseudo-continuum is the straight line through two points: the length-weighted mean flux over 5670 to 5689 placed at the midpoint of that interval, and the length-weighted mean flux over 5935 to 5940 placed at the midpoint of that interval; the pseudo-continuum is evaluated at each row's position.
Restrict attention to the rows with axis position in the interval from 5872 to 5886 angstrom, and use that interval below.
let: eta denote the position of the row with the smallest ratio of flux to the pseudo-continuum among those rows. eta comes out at 5884.39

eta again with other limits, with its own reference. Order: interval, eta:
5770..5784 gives 5774.33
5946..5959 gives 5958.02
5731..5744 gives 5731.94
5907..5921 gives 5908.83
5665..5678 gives 5676.78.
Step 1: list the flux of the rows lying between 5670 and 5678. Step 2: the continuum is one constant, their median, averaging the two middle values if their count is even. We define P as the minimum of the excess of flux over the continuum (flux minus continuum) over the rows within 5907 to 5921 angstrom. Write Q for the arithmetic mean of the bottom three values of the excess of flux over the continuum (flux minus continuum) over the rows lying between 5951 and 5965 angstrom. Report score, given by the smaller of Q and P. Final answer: -0.75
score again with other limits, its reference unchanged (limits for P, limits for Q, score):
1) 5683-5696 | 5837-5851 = -0.78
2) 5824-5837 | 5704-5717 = -1.46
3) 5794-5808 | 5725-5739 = -0.52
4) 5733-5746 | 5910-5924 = -0.32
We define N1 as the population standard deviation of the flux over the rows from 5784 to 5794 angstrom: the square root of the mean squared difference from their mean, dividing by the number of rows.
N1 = 0.12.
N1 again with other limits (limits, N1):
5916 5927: 0.25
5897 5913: 0.92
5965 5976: 0.51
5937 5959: 0.18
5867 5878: 0.33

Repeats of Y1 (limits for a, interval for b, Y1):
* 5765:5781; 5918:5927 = 0.03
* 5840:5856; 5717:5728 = 0.03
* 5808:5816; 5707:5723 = -0.05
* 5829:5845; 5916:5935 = -0.01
